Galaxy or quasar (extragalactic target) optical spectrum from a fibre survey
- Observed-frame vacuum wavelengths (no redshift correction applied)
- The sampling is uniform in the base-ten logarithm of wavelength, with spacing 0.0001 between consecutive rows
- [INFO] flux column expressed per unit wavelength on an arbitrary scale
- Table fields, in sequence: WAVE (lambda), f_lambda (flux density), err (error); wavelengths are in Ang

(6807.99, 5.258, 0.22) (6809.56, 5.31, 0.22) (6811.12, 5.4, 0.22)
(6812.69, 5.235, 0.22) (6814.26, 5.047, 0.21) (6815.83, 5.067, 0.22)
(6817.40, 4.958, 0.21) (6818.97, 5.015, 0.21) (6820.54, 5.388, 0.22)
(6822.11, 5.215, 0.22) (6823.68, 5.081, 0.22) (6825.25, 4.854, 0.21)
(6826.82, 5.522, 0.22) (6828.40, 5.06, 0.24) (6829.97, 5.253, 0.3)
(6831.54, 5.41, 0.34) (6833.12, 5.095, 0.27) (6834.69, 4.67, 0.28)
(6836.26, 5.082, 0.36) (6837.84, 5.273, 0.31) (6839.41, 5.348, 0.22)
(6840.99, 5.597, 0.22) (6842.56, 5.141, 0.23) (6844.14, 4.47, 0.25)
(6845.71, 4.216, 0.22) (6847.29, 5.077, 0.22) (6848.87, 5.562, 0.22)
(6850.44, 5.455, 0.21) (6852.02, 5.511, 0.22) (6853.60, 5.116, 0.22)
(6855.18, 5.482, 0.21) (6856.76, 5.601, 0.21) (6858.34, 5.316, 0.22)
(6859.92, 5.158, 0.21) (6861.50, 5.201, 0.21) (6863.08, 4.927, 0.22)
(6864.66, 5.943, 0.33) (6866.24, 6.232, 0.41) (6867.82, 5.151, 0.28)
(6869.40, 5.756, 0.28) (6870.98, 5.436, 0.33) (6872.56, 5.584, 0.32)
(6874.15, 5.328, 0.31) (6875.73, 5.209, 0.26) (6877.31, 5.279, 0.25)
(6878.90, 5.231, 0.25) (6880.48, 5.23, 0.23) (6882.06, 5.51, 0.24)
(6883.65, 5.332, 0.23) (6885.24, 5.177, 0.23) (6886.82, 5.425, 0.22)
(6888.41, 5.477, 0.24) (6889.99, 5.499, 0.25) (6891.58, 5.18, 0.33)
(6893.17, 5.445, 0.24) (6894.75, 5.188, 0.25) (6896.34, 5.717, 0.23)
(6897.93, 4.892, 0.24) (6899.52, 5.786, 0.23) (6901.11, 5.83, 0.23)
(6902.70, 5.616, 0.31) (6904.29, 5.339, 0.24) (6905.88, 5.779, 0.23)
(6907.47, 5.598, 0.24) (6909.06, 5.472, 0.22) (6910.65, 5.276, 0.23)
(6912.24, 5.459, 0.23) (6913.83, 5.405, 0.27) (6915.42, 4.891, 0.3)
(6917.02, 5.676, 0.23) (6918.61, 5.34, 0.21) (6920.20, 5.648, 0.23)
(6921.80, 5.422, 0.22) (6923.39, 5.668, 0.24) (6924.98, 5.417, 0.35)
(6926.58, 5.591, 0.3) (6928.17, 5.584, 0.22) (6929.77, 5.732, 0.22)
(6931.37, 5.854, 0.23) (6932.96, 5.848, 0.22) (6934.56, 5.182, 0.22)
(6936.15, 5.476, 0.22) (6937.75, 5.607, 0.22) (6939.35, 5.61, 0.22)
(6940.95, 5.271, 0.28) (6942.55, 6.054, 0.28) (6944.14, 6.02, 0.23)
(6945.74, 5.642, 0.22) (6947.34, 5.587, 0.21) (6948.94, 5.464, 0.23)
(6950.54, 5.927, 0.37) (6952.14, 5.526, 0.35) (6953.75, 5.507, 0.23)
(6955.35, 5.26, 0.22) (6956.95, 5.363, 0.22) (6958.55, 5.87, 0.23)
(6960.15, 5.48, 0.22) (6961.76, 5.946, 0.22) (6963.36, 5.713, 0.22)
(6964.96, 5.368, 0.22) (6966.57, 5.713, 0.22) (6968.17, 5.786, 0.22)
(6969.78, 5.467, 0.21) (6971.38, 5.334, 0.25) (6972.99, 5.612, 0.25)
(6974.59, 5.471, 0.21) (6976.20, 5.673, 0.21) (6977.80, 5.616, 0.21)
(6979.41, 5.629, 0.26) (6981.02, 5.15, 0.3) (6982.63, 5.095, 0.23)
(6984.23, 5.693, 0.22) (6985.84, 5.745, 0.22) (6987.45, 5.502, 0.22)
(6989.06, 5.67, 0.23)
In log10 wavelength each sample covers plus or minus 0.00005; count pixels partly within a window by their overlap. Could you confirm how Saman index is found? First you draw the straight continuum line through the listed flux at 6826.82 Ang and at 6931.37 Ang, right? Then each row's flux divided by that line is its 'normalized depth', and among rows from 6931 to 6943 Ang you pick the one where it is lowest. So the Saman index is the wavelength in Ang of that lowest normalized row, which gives 6934.56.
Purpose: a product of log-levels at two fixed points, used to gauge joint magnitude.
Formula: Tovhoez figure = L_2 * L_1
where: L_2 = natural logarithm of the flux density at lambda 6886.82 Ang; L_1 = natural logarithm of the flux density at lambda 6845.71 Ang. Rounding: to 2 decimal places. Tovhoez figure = 2.43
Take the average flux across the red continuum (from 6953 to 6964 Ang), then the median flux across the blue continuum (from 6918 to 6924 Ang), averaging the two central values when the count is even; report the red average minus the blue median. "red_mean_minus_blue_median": 0.06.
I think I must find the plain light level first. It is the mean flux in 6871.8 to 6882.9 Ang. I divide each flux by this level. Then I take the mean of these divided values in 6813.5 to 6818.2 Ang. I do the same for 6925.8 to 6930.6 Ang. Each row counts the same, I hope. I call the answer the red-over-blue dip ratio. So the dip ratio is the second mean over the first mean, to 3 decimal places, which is 1.122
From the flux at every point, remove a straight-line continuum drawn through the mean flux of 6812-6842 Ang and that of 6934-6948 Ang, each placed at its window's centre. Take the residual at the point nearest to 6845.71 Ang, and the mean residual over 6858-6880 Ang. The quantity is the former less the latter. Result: -1.1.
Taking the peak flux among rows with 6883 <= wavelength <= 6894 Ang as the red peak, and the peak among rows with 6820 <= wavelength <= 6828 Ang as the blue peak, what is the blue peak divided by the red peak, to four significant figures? 1.004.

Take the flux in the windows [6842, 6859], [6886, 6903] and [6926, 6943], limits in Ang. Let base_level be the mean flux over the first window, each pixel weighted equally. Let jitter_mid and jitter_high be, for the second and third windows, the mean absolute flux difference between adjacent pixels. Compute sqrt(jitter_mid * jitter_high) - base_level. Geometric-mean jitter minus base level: -4.88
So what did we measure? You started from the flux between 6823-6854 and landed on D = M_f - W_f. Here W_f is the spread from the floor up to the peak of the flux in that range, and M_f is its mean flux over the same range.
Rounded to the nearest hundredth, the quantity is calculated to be 3.76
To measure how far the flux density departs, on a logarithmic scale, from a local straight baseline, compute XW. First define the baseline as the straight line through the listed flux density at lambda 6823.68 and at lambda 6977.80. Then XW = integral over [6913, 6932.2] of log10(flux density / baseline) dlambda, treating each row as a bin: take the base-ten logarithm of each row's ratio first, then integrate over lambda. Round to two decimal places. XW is 0.14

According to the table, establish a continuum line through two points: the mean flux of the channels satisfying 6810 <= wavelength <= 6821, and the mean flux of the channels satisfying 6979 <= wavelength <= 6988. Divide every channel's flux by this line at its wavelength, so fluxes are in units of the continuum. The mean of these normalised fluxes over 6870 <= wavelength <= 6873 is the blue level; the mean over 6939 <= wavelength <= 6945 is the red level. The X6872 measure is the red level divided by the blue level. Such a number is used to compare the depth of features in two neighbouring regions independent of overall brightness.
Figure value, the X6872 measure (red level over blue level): 1.02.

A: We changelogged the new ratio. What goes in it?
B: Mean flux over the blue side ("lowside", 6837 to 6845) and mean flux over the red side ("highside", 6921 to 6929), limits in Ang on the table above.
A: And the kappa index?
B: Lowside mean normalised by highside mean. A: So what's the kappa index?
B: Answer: 0.93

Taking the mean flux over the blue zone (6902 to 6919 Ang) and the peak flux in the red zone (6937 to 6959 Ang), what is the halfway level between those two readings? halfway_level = 5.75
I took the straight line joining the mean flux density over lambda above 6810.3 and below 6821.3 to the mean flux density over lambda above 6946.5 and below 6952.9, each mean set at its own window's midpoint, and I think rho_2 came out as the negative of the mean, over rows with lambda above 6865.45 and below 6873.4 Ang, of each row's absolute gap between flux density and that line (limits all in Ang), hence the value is -0.36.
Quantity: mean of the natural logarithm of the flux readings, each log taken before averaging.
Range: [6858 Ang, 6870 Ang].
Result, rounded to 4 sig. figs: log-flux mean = 1.695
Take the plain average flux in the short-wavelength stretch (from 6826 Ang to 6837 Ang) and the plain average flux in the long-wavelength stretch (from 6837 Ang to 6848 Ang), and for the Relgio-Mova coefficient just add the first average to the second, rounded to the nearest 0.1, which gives 10.2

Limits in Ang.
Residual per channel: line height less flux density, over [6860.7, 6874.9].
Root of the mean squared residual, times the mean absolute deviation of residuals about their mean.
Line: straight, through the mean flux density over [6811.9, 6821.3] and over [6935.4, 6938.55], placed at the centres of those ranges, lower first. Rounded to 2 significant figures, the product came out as 0.15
